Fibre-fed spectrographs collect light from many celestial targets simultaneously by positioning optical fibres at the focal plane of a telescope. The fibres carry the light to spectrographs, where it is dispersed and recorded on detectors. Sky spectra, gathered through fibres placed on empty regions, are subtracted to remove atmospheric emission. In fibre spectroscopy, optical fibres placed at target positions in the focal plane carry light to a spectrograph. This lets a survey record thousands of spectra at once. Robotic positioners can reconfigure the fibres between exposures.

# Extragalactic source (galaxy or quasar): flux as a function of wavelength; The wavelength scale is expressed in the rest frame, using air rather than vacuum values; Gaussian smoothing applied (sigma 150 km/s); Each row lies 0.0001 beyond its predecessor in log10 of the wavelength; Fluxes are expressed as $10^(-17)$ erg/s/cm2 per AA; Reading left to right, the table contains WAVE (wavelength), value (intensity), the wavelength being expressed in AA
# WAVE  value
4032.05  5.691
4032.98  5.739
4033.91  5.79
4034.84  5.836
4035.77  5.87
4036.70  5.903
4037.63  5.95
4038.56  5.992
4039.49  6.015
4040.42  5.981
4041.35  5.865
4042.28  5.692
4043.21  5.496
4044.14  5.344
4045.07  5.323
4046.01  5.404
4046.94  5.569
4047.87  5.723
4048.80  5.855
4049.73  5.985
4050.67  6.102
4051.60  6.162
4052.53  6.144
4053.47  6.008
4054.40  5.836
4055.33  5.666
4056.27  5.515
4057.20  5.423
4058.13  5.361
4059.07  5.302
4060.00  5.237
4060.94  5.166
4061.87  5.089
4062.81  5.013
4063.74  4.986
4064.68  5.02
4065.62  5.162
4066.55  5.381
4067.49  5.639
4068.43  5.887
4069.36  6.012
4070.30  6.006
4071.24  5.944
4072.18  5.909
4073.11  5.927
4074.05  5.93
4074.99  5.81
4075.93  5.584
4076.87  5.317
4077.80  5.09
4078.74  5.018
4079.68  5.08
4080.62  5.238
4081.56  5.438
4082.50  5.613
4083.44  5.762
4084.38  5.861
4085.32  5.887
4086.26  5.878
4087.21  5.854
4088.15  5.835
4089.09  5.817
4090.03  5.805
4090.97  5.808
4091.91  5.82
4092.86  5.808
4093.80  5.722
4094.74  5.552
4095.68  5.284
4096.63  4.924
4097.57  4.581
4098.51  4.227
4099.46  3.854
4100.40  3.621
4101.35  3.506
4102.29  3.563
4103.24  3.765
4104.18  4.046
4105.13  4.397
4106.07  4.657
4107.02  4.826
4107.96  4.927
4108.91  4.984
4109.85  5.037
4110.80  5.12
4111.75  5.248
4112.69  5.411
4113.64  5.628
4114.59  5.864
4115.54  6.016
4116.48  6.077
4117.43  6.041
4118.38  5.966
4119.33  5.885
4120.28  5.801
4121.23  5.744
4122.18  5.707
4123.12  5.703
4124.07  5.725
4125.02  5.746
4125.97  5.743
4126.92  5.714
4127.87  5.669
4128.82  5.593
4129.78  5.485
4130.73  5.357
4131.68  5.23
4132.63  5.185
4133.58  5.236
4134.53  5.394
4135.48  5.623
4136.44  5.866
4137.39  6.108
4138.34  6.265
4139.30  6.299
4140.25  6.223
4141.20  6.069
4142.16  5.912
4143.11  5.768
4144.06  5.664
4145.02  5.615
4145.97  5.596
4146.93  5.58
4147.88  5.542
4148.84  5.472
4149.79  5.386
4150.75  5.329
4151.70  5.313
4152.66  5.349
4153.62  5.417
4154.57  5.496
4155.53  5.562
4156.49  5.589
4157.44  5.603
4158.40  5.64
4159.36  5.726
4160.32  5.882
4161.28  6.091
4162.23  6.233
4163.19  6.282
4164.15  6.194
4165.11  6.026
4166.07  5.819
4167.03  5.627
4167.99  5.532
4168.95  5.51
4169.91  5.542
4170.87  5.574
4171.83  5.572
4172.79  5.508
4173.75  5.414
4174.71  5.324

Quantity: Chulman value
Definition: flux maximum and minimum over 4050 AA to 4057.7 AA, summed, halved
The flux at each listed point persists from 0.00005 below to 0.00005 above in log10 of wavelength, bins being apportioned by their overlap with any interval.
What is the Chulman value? 5.79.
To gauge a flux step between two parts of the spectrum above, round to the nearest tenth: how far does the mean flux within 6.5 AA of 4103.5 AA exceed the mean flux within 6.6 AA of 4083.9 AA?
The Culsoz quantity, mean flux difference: -1.3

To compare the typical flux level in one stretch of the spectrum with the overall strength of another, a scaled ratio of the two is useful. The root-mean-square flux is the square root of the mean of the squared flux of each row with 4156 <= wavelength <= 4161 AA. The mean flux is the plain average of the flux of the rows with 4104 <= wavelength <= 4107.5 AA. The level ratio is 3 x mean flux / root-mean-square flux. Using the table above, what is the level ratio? 2.4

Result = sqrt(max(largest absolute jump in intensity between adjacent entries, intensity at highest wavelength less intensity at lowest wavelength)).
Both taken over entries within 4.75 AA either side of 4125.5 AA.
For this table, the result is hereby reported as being 0.33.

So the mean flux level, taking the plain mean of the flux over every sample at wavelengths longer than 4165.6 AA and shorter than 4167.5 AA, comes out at 5.7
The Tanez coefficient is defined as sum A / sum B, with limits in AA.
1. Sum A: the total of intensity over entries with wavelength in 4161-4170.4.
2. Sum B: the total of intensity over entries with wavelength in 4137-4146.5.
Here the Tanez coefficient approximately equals 0.99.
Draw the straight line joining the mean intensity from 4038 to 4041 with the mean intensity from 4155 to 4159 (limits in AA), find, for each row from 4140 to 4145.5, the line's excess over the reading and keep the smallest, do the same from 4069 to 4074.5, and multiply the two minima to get 0.07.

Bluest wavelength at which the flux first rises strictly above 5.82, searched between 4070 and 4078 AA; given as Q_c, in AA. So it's 4070.30 AA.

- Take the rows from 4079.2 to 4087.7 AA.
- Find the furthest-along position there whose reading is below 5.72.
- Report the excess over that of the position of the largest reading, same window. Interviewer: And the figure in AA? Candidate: 2.8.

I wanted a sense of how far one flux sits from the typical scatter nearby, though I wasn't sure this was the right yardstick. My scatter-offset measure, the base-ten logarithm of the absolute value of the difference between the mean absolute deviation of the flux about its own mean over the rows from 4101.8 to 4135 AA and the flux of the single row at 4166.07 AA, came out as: 0.73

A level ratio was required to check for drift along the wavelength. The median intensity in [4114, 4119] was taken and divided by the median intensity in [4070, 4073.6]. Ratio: 1.01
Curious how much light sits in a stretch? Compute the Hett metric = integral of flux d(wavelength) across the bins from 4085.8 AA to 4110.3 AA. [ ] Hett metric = 121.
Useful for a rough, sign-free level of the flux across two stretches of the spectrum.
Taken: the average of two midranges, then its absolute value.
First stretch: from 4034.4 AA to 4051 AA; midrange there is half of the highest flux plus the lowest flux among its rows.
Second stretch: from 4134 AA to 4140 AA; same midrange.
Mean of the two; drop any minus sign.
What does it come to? 5.8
